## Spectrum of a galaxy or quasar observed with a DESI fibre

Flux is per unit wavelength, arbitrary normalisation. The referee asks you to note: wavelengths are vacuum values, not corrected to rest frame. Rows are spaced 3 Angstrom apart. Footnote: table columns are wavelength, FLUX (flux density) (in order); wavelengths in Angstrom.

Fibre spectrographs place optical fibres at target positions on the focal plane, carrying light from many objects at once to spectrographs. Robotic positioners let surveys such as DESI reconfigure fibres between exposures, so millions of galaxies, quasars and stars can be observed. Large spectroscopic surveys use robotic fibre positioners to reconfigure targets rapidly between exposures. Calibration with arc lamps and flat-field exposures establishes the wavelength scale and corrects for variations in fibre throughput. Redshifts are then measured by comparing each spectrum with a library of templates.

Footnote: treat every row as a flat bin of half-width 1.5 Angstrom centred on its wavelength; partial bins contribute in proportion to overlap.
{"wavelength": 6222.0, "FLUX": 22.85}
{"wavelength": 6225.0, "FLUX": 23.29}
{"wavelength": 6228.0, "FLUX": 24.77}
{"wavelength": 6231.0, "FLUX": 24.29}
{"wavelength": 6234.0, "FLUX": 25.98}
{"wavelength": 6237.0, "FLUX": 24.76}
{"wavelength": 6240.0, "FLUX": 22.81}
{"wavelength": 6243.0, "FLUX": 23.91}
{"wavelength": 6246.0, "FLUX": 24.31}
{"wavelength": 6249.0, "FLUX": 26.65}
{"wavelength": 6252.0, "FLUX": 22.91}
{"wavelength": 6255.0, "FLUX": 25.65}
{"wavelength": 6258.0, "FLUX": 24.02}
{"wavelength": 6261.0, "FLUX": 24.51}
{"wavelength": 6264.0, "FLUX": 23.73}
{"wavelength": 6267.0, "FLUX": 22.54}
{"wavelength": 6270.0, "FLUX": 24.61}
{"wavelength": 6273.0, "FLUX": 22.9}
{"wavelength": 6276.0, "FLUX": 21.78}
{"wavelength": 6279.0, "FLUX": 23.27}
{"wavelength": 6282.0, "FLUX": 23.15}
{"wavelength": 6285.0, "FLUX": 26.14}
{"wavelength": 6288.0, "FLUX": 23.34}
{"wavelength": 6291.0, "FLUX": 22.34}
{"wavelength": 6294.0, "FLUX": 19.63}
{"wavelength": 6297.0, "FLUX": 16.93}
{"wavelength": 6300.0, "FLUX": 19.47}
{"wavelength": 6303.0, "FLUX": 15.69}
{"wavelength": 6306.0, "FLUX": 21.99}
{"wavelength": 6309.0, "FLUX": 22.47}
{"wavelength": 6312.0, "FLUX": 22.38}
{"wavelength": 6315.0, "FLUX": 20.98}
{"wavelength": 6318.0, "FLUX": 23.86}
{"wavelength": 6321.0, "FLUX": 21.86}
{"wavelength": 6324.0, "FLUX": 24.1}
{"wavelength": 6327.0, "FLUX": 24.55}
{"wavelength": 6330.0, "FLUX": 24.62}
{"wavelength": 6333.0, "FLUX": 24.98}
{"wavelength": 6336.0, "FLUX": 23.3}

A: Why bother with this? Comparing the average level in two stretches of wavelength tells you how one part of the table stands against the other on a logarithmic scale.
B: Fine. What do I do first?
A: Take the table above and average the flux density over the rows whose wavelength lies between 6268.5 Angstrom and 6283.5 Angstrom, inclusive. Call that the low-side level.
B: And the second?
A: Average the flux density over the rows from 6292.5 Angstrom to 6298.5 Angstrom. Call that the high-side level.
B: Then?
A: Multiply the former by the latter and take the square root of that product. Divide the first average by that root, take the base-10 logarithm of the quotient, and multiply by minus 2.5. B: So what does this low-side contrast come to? -0.13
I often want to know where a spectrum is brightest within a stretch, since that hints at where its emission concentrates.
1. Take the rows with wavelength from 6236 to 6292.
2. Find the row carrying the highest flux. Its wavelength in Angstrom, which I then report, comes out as 6249.0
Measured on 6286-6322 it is 6318.0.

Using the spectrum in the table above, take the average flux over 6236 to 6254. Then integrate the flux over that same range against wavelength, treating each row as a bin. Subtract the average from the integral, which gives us 412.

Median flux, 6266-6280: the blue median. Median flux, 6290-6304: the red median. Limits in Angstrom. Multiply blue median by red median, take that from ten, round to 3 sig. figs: -436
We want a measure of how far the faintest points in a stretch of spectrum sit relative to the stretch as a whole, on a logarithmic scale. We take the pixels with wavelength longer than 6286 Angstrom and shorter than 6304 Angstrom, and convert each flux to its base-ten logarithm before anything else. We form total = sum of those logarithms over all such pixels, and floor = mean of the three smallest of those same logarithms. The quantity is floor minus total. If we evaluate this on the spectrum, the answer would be -6.5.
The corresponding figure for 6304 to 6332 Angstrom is -10.9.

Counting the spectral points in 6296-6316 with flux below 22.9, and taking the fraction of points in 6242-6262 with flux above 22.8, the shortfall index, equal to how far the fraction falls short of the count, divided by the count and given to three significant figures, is 0.857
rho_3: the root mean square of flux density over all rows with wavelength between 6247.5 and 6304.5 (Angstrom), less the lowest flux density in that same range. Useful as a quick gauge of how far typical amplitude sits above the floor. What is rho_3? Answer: 7.1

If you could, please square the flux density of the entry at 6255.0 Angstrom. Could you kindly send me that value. 658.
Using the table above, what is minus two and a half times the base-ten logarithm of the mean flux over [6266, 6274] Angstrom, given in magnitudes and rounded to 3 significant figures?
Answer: -3.42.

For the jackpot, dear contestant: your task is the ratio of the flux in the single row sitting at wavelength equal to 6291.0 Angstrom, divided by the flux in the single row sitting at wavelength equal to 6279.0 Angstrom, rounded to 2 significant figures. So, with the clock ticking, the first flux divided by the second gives 0.96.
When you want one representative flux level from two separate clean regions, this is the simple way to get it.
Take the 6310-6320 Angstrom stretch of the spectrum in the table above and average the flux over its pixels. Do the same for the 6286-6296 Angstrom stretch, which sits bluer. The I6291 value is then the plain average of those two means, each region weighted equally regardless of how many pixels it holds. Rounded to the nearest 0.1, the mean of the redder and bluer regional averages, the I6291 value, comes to 22.1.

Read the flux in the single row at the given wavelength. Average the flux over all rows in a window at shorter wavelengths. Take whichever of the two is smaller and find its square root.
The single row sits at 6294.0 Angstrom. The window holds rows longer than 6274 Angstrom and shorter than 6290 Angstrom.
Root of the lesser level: 4.43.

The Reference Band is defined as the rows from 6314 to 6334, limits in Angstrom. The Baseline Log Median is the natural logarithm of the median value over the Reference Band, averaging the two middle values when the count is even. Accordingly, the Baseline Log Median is 3.18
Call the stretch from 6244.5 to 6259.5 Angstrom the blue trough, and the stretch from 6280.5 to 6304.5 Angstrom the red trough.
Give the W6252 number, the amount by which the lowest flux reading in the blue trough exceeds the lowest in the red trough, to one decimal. 7.2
